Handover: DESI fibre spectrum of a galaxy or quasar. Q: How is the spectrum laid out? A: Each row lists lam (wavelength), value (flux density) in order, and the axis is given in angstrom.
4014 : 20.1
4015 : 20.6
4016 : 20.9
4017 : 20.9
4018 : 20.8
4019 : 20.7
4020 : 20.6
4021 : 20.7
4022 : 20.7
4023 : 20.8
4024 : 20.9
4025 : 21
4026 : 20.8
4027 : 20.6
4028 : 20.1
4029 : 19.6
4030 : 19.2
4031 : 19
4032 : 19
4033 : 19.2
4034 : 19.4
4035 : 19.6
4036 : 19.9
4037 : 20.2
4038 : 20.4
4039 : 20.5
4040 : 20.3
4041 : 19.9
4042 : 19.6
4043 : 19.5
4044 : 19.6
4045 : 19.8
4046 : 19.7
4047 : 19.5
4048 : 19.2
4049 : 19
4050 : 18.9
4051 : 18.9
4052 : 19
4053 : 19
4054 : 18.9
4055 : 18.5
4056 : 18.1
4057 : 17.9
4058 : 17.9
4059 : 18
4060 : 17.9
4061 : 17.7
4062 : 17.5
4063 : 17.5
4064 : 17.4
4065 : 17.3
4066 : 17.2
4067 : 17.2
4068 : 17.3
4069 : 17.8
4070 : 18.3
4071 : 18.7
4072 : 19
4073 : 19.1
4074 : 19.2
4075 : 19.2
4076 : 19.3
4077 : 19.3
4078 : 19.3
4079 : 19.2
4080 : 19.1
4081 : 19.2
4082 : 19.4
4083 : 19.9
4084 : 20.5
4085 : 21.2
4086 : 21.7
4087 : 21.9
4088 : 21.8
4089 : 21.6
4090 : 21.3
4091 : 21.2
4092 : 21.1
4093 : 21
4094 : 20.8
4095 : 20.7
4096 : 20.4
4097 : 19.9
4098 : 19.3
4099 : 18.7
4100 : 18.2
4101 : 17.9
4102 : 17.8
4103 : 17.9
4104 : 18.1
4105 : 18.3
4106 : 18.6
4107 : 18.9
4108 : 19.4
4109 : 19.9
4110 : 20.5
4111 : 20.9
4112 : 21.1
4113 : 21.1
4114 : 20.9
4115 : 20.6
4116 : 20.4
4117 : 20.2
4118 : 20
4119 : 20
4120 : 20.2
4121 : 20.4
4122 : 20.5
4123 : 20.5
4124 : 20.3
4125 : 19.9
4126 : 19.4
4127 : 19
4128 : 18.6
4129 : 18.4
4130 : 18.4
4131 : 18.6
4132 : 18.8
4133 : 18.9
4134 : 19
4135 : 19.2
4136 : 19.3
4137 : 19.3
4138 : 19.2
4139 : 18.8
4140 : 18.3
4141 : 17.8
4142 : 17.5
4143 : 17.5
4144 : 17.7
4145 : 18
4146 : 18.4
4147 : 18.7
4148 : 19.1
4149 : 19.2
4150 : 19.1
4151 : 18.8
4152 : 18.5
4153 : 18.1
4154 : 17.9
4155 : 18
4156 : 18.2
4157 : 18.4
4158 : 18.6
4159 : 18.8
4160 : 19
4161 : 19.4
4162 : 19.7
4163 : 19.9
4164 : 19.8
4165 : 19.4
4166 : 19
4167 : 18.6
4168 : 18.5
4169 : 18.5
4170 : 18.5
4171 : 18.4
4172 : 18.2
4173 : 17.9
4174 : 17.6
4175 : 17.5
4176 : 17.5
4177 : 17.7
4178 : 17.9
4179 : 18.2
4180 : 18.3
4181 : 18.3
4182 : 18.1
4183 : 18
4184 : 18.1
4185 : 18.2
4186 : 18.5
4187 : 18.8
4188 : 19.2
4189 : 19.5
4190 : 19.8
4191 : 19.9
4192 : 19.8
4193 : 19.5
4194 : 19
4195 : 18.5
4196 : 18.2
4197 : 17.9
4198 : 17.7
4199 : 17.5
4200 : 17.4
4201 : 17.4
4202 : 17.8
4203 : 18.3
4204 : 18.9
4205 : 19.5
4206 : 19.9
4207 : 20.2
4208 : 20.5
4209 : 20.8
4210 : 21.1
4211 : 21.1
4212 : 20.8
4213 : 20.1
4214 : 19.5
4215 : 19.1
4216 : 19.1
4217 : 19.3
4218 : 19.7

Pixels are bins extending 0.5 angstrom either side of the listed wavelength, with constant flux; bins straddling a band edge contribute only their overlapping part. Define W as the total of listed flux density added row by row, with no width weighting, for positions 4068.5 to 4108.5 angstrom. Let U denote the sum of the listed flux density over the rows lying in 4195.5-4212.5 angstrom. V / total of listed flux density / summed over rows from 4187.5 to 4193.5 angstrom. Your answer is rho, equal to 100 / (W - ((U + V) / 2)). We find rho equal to 0.2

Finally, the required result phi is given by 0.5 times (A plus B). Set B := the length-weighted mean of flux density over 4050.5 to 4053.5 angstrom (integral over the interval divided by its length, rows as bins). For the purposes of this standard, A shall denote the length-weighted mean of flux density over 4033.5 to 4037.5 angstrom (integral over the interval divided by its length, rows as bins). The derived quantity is 19.4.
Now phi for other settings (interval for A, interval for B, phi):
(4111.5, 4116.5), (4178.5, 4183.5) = 19.5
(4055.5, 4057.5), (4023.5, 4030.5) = 19.2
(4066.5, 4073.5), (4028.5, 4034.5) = 18.7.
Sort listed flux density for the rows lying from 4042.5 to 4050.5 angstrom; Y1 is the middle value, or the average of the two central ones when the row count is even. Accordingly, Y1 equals 19.5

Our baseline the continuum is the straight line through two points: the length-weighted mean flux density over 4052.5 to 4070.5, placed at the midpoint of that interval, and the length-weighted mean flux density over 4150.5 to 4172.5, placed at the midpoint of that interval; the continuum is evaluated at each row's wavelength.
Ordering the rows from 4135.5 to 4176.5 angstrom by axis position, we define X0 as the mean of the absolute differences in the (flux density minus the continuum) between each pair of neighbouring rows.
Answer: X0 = 0.23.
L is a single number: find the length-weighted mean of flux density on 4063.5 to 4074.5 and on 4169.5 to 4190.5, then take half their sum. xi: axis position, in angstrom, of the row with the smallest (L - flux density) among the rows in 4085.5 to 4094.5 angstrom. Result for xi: 4087 angstrom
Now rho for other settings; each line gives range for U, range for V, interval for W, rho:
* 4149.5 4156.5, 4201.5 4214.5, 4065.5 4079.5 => 1.5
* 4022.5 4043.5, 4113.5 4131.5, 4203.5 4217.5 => -0.9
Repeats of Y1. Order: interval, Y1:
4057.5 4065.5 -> 17.6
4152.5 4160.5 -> 18.3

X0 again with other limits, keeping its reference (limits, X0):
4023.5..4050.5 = 0.23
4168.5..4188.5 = 0.17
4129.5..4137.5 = 0.12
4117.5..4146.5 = 0.22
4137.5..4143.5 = 0.35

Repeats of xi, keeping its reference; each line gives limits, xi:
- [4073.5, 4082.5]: 4082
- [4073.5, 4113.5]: 4087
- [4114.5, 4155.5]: 4115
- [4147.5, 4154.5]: 4149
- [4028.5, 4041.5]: 4039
